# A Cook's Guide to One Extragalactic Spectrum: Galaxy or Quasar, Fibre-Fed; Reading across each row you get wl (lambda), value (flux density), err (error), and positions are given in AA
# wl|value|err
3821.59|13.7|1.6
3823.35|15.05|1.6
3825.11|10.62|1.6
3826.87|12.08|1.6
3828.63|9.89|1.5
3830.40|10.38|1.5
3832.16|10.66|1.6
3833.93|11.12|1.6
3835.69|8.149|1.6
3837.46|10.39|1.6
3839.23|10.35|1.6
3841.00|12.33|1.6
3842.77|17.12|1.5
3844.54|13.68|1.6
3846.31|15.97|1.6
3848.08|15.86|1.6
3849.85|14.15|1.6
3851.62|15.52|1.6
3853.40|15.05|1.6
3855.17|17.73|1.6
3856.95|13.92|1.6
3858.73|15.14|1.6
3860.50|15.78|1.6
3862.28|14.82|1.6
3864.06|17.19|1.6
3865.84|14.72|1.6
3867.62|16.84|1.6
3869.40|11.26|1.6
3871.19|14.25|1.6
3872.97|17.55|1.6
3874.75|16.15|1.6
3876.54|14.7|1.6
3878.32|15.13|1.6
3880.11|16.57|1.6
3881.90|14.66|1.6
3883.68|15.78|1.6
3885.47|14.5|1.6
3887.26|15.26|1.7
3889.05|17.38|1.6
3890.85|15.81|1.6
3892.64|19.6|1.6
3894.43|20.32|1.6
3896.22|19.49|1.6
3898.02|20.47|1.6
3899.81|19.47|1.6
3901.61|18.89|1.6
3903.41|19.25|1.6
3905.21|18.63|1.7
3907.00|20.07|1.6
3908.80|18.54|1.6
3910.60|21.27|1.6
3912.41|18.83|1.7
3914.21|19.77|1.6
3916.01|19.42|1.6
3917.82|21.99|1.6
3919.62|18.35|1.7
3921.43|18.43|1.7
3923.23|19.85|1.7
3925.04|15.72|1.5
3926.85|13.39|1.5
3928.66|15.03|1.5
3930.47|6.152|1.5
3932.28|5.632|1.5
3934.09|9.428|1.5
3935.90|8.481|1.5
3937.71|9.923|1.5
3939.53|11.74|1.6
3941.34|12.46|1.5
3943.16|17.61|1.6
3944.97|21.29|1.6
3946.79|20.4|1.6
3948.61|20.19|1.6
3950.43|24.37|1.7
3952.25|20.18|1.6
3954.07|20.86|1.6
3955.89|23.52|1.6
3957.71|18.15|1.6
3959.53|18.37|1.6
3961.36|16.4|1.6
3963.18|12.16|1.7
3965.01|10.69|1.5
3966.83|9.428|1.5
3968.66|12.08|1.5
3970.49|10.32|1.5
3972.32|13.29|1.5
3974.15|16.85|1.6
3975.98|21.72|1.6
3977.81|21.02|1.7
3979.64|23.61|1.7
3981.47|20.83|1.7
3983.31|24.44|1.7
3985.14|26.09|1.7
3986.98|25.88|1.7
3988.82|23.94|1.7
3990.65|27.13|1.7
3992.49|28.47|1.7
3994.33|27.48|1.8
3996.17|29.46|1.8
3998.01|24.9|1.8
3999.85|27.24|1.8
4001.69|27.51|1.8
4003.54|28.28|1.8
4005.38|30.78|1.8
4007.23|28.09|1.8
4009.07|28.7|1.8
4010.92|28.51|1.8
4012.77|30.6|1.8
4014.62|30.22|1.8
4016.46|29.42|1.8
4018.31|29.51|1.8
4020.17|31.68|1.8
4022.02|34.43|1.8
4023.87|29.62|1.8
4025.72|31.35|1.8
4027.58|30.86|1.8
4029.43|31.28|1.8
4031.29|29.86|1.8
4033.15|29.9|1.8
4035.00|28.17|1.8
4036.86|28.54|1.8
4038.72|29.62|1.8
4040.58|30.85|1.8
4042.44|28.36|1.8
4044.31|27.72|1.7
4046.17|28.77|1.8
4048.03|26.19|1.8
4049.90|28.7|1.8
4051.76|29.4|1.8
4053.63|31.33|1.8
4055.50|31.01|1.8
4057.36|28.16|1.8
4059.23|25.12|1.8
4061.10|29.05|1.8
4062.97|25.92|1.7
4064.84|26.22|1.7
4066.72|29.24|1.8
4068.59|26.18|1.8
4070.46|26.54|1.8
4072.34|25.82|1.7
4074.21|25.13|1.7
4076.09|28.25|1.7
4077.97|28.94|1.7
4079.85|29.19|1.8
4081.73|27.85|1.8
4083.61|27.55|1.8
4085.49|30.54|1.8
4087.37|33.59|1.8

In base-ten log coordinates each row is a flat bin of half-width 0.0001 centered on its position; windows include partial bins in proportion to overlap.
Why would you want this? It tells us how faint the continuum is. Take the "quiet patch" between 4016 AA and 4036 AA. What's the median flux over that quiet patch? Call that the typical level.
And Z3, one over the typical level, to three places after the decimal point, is 0.033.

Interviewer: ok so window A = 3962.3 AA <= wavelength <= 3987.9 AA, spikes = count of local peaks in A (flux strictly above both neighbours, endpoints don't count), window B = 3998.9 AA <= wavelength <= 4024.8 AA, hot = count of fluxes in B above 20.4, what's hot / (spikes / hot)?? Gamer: 49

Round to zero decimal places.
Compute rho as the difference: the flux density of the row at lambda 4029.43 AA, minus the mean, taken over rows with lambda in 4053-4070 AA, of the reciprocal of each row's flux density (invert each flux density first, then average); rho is 31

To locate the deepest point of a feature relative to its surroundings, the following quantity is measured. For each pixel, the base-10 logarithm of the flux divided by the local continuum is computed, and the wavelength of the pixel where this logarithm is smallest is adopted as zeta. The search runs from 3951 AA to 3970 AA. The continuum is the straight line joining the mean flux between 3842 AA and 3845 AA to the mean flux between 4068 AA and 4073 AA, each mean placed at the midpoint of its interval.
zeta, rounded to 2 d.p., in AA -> 3966.83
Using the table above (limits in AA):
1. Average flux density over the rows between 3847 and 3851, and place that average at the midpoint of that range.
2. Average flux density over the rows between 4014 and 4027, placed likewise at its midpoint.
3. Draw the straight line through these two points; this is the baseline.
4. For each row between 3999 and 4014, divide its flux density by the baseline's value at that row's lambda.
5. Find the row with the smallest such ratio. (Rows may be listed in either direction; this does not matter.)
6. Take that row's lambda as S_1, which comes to 3999.85 AA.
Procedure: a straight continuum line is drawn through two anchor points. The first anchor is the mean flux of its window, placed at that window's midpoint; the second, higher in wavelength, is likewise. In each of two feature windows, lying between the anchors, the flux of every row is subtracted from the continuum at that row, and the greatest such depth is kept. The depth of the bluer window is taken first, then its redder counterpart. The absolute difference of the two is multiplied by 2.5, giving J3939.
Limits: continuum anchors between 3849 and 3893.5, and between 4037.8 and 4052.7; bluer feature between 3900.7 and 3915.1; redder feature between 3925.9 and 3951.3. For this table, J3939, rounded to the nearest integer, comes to 37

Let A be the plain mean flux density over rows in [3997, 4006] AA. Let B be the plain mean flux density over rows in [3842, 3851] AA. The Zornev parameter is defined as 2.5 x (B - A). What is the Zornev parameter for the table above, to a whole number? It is -31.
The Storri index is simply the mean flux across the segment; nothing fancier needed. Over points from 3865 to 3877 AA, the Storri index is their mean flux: 15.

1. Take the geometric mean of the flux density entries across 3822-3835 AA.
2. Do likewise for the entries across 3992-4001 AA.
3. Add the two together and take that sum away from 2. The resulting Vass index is -37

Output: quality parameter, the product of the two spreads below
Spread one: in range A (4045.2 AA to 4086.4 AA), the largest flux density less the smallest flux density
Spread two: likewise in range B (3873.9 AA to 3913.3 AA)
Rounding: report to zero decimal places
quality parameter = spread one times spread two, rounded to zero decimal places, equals 42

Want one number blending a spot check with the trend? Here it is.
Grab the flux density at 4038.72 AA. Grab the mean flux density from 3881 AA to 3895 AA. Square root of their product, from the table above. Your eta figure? 22.2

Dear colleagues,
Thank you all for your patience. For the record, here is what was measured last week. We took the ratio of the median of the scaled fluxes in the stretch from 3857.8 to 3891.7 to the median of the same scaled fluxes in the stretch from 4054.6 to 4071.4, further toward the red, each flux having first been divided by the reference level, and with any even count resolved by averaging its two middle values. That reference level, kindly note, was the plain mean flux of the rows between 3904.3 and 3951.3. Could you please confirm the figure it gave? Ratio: 0.57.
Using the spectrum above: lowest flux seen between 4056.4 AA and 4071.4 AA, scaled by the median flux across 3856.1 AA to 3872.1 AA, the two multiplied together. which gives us 372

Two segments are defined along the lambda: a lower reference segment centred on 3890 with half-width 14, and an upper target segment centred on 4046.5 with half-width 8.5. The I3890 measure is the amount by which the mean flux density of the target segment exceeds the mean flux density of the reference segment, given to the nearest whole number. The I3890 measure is 12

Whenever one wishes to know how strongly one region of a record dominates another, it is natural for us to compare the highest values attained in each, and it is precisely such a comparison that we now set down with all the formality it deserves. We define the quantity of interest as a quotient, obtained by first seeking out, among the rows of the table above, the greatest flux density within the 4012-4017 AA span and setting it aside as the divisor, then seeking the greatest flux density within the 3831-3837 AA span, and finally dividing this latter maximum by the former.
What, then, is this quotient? 0.36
